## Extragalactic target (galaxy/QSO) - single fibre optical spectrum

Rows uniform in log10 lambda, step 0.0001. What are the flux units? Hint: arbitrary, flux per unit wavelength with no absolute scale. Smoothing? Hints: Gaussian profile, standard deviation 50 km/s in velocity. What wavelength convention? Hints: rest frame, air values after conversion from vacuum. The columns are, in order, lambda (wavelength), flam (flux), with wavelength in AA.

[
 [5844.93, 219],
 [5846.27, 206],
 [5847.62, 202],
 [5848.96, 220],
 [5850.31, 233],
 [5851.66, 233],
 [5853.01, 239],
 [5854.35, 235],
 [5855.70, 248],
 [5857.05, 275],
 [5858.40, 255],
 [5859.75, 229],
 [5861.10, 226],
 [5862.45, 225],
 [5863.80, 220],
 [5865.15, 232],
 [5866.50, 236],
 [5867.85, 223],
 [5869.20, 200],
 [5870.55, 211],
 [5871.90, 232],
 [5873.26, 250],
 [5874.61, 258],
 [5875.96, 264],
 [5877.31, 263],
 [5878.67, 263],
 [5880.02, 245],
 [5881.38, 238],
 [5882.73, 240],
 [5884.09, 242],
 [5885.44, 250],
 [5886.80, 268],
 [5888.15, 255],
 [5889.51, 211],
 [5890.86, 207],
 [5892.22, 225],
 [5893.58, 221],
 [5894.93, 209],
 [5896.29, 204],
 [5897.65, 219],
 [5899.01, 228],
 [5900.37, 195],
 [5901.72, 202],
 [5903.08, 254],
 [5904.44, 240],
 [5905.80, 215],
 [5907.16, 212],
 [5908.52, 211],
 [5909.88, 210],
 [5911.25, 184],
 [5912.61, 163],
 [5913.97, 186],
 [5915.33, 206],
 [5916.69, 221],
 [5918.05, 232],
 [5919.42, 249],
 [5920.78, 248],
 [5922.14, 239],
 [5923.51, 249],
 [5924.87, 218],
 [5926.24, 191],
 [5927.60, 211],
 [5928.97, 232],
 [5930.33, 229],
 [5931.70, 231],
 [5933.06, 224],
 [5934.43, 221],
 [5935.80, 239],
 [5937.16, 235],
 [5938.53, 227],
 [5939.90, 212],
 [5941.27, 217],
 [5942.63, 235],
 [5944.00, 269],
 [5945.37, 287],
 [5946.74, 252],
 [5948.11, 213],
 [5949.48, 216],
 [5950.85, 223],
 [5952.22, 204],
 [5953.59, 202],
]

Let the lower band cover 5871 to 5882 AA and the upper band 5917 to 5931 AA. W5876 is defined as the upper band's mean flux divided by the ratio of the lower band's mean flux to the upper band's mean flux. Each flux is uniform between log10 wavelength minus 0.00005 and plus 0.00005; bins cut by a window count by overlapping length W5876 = 210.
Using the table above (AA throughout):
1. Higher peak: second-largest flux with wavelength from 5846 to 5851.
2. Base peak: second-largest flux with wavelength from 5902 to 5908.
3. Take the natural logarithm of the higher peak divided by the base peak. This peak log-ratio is -0.087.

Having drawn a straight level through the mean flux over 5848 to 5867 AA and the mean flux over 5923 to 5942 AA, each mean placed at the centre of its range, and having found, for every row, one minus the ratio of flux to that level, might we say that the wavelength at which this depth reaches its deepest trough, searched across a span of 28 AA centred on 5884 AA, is 5896.29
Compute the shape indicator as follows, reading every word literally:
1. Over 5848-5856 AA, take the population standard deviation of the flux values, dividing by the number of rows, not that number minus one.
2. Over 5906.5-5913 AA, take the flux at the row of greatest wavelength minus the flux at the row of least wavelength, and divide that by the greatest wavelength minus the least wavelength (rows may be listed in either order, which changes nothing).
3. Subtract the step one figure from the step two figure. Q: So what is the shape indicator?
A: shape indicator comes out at -17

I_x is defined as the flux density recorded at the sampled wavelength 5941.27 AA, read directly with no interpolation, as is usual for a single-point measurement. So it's 217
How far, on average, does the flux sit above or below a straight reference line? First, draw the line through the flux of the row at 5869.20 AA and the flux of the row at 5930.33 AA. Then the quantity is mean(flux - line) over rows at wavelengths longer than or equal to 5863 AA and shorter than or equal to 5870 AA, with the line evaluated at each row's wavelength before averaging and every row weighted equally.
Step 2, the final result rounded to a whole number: 23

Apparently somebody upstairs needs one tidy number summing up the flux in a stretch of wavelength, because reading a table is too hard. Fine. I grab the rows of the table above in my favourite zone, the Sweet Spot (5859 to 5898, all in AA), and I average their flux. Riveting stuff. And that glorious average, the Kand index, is 233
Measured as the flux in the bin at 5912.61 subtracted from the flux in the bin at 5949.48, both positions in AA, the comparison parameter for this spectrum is 53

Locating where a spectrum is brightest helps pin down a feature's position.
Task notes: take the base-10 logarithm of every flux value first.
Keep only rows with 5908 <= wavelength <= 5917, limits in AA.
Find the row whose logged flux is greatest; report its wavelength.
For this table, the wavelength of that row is 5916.69 AA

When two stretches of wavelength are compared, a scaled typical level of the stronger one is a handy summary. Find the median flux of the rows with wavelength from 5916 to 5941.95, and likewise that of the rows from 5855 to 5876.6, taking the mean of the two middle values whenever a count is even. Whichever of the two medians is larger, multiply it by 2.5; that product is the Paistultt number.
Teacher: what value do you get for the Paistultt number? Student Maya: 580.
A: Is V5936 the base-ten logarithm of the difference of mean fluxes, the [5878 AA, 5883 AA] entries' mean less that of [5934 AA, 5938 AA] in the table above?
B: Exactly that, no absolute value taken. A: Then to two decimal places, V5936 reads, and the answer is 1.17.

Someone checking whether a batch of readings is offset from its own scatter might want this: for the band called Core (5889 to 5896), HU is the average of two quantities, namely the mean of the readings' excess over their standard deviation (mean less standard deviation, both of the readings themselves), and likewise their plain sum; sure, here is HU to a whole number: 640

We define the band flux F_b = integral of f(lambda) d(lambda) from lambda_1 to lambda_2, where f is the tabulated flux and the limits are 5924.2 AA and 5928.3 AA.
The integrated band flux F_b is 846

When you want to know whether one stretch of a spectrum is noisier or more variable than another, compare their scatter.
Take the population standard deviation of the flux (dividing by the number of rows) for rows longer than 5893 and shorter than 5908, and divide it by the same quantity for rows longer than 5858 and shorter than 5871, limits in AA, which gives 1.19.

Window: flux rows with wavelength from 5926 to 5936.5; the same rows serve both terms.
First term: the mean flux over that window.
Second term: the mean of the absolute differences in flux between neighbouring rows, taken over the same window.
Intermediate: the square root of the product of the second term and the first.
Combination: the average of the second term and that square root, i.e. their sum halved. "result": 30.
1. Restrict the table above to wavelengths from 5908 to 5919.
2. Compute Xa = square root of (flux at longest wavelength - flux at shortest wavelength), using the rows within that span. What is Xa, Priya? 5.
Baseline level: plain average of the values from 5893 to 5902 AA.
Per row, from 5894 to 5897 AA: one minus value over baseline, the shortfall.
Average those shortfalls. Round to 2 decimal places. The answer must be 0.02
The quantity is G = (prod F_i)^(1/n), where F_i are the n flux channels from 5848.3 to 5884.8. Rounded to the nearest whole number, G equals 238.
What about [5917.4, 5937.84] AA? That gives 229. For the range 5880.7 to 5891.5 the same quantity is 238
